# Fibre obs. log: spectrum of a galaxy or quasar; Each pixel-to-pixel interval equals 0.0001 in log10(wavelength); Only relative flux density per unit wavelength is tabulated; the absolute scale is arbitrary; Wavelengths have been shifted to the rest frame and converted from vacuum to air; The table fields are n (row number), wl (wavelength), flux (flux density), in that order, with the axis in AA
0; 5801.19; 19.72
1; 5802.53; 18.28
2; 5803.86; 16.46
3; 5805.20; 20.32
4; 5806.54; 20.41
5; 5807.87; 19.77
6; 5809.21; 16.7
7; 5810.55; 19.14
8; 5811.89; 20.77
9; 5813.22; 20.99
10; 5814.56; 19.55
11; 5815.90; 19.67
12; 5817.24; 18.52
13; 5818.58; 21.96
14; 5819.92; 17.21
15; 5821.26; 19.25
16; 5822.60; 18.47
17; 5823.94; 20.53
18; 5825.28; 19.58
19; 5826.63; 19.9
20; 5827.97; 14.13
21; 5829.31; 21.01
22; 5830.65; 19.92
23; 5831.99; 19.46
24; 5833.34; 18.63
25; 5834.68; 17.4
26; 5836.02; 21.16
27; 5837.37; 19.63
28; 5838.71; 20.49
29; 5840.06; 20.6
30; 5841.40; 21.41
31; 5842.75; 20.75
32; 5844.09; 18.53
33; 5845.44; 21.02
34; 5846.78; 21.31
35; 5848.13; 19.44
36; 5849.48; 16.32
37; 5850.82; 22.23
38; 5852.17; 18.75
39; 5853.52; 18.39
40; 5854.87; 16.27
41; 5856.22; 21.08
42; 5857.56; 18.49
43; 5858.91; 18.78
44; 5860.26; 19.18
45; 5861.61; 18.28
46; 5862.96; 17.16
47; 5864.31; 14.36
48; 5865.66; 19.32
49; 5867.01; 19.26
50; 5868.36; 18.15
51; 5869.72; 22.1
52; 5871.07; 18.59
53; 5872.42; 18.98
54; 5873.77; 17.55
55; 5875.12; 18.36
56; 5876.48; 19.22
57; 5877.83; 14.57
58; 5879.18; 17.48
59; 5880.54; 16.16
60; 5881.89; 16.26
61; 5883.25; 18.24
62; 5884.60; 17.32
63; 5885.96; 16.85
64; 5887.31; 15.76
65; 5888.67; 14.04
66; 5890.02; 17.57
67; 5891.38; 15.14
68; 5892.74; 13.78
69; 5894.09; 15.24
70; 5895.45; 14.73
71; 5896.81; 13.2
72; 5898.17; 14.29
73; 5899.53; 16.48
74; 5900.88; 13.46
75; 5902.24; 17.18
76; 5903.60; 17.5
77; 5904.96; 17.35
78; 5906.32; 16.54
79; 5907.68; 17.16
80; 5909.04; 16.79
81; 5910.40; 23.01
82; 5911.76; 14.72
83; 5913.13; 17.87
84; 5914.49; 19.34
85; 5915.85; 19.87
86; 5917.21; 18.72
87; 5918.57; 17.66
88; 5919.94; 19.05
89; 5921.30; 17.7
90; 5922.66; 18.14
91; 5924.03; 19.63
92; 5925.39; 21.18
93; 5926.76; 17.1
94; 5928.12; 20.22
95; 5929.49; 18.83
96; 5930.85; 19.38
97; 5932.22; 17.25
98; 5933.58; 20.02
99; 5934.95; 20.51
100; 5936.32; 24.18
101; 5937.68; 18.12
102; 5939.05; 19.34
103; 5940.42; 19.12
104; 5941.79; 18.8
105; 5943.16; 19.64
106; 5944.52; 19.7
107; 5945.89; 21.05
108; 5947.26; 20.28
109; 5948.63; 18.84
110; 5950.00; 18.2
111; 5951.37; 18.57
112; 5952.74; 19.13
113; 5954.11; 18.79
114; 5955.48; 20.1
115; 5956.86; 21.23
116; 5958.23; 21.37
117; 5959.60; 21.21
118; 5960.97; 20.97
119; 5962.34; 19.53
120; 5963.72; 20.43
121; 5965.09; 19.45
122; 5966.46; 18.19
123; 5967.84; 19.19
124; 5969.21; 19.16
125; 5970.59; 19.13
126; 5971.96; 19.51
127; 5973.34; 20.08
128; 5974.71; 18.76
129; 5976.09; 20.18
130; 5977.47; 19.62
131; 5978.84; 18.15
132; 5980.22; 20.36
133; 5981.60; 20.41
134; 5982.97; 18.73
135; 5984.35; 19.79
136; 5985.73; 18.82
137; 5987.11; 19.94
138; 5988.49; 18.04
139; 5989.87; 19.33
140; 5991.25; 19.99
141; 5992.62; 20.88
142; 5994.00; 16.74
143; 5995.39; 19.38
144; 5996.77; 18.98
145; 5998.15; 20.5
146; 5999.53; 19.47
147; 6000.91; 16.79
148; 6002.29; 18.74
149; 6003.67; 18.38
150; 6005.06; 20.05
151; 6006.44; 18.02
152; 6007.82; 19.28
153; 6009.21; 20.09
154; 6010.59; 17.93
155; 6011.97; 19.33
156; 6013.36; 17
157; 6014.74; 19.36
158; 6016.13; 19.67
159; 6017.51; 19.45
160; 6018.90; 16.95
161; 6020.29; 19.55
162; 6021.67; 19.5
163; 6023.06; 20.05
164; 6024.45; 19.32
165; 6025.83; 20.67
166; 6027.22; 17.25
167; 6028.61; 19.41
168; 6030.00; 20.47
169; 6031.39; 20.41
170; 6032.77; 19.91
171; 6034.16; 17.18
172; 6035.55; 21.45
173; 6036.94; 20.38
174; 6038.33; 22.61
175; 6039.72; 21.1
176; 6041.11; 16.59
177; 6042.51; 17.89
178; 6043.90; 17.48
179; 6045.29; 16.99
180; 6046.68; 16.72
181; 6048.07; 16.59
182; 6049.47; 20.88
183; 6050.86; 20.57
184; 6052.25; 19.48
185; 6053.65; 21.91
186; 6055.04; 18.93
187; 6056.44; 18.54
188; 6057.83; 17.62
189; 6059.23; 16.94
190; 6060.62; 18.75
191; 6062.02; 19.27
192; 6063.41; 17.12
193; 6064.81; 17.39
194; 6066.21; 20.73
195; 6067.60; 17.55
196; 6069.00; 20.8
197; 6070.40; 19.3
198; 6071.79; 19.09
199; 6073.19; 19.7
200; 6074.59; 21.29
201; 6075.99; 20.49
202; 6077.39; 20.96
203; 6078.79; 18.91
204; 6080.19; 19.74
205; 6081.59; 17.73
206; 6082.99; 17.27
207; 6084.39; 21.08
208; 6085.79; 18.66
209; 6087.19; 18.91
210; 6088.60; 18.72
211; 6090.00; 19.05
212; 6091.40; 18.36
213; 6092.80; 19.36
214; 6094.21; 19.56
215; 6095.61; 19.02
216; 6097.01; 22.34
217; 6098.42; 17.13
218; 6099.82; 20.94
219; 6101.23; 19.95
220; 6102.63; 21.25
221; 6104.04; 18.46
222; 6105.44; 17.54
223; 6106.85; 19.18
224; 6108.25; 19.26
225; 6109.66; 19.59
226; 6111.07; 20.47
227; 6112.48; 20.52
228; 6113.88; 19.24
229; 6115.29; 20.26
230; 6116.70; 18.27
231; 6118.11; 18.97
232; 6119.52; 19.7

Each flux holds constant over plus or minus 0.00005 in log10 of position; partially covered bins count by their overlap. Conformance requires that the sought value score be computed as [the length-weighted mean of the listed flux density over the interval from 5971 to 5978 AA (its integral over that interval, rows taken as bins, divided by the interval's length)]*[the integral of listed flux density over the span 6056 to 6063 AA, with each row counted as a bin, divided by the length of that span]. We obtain 356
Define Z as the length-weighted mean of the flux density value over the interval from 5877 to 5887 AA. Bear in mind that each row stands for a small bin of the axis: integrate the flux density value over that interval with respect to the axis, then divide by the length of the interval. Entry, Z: 16.7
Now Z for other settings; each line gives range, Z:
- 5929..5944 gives 19.6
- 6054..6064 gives 18.3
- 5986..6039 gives 19.3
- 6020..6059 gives 19.2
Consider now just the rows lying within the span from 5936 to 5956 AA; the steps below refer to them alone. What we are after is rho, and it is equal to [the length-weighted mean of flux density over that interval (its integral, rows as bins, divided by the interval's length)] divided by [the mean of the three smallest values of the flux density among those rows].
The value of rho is 1.07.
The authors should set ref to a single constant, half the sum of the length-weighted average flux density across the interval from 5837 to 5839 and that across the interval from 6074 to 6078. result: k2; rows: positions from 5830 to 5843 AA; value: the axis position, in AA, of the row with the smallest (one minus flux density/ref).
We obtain 5841.40 AA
